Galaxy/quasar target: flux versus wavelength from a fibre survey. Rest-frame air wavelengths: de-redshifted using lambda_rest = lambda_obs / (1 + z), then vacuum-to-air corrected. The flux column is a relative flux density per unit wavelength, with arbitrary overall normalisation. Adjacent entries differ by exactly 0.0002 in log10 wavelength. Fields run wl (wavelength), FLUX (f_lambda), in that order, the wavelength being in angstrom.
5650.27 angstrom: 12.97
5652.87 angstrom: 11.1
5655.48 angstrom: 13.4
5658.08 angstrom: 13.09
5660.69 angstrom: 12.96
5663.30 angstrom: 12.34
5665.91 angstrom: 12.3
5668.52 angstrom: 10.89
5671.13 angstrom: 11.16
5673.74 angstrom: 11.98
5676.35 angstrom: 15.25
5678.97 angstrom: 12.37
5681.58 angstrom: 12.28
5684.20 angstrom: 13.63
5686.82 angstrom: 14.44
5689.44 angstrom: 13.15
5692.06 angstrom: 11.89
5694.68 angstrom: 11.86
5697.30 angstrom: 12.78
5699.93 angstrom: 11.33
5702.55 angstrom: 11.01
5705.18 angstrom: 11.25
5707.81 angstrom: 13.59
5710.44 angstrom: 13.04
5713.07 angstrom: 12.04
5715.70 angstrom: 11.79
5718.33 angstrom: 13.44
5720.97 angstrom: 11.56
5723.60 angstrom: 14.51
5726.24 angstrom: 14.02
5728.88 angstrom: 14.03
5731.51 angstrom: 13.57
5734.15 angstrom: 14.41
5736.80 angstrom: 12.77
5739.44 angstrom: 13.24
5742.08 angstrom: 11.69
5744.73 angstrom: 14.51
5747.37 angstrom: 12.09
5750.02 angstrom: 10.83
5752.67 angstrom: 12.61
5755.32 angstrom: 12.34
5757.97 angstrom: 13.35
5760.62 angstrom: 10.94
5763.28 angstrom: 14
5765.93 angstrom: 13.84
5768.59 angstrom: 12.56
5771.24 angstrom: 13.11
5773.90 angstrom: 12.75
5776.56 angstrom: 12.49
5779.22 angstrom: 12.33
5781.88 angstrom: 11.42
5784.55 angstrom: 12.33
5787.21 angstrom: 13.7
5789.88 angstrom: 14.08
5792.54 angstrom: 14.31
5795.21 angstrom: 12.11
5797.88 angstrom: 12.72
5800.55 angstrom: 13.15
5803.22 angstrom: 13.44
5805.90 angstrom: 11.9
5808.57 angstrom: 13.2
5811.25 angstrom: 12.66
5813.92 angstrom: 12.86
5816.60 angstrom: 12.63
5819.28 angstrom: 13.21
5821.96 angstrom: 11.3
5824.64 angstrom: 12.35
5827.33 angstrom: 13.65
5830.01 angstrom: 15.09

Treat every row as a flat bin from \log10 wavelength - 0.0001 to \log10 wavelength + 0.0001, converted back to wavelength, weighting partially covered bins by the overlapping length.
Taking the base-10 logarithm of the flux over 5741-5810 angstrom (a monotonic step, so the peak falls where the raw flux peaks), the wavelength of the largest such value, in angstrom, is 5744.73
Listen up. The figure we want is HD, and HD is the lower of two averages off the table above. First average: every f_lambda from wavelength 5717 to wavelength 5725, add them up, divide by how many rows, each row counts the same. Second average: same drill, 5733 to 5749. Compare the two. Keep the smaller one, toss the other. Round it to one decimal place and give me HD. 13.1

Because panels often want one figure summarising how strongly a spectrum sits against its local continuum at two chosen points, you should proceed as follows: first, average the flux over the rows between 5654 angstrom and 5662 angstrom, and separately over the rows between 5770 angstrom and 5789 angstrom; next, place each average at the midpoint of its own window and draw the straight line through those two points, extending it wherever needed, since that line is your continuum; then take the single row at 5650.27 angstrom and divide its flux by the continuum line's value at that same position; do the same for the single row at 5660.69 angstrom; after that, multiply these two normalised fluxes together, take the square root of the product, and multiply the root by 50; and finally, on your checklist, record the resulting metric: 49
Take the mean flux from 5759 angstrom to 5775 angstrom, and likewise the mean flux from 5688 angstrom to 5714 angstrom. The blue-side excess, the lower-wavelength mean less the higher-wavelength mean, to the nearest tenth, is -0.7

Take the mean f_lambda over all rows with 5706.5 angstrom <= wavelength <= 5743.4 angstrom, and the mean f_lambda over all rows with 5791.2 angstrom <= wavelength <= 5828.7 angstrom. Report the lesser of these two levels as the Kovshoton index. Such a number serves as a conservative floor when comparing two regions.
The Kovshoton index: 12.8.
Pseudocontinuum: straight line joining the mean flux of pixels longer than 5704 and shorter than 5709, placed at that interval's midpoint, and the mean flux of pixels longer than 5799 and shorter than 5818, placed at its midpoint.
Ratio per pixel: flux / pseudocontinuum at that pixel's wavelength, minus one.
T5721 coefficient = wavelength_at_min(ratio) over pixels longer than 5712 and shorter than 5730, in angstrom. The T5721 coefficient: 5720.97 angstrom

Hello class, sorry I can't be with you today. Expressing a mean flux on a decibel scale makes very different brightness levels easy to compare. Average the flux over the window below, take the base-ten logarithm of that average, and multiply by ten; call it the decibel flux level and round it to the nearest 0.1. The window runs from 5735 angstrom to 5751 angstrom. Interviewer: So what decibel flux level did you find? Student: 11.0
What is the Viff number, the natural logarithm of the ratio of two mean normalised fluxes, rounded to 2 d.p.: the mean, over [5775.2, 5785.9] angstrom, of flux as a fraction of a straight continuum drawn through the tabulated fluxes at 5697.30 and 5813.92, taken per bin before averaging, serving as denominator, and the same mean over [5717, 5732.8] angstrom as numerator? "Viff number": 0.11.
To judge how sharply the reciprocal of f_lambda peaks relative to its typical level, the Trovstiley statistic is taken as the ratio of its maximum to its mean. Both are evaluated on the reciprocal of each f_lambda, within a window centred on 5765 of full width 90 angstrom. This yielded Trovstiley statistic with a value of 1.19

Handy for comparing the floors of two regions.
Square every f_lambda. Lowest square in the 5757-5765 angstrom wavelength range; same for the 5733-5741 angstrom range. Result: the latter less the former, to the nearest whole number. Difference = 43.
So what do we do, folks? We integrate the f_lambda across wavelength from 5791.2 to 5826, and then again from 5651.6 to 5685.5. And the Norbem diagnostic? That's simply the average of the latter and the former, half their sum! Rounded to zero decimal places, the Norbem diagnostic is 434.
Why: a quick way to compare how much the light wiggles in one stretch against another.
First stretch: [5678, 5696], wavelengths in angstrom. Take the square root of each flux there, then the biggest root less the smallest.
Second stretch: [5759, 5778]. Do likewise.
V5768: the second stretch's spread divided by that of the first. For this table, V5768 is 1.2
